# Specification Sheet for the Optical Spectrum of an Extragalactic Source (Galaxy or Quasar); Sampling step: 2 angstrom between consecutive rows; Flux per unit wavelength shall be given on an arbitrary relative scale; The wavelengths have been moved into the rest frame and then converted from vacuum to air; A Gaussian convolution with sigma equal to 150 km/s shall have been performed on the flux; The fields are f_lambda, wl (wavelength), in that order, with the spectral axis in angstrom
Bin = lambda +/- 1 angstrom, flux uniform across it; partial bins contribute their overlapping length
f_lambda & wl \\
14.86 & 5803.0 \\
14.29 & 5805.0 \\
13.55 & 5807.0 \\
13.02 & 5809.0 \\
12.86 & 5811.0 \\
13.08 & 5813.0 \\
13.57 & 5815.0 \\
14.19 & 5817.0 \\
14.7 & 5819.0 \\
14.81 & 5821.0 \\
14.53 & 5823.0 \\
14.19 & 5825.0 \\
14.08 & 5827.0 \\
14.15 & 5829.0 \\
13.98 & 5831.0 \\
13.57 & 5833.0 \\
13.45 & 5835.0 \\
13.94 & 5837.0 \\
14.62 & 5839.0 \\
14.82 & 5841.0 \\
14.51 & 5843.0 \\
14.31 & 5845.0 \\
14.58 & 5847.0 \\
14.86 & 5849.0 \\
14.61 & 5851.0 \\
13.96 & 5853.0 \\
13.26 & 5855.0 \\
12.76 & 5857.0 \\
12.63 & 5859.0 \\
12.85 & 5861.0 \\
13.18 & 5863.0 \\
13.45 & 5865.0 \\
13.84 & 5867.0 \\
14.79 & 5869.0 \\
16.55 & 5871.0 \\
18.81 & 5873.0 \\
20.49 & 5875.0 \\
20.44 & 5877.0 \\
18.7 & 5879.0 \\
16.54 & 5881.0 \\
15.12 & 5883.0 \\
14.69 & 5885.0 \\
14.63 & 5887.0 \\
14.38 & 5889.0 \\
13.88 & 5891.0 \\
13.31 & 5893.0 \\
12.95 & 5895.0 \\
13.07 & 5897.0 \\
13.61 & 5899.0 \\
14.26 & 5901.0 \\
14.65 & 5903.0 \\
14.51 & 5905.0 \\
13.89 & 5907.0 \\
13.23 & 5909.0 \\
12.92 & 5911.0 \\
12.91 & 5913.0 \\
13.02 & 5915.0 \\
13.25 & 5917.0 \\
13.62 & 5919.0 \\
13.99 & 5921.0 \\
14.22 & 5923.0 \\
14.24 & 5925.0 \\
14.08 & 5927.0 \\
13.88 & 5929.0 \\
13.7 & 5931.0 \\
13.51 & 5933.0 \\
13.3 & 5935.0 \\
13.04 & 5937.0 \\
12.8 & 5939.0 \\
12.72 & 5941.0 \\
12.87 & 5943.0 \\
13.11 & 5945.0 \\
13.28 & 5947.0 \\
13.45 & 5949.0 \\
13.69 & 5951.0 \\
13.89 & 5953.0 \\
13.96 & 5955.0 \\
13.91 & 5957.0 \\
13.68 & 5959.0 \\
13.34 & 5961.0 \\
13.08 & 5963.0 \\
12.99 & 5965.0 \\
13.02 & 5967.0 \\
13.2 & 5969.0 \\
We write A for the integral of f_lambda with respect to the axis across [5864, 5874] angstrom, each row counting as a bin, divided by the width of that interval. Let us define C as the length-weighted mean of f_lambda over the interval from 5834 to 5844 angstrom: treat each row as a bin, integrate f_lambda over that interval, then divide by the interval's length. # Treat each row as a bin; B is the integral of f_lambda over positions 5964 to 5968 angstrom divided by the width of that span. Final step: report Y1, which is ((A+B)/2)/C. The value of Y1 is 1.00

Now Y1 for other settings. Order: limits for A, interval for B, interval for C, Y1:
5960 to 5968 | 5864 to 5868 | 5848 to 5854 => 0.92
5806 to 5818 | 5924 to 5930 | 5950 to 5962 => 1.00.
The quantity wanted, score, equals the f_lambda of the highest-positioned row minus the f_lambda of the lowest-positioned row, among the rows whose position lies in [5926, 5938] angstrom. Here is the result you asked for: -1.0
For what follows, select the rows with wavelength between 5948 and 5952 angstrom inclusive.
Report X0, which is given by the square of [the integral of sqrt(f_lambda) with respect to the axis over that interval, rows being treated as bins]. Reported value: 217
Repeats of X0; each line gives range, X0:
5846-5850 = 236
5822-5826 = 230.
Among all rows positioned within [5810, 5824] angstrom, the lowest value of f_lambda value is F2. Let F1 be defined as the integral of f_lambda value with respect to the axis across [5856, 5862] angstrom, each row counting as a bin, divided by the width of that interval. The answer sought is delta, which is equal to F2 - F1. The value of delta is 0.11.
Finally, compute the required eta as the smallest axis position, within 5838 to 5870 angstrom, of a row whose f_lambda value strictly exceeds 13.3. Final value 5839.0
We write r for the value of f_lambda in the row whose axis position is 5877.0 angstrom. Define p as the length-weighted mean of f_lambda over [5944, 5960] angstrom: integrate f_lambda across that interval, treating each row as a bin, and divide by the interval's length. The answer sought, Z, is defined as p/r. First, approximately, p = 13.6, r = 20.44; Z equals 0.67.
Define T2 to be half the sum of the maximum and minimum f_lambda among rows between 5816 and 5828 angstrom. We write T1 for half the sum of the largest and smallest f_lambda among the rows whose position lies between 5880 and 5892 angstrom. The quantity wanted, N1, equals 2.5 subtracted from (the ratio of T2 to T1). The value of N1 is -1.55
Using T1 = 15.2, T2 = 14.4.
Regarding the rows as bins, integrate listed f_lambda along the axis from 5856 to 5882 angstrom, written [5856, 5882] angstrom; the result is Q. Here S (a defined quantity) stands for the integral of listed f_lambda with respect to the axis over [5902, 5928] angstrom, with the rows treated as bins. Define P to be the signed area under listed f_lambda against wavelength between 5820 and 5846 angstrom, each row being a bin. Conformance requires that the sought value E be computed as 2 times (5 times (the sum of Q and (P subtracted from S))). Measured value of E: 3972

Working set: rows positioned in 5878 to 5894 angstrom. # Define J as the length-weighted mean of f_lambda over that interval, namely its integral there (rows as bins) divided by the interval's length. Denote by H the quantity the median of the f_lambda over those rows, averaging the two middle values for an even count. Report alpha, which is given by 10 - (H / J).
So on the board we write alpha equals 9.03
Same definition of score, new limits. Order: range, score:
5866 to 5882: 2.7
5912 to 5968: 0.1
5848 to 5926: -0.6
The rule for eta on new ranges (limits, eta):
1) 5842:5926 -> 5843.0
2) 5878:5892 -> 5879.0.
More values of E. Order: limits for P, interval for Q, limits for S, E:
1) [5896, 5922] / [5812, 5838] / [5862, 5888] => 4331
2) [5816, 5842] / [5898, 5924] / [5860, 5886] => 4050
